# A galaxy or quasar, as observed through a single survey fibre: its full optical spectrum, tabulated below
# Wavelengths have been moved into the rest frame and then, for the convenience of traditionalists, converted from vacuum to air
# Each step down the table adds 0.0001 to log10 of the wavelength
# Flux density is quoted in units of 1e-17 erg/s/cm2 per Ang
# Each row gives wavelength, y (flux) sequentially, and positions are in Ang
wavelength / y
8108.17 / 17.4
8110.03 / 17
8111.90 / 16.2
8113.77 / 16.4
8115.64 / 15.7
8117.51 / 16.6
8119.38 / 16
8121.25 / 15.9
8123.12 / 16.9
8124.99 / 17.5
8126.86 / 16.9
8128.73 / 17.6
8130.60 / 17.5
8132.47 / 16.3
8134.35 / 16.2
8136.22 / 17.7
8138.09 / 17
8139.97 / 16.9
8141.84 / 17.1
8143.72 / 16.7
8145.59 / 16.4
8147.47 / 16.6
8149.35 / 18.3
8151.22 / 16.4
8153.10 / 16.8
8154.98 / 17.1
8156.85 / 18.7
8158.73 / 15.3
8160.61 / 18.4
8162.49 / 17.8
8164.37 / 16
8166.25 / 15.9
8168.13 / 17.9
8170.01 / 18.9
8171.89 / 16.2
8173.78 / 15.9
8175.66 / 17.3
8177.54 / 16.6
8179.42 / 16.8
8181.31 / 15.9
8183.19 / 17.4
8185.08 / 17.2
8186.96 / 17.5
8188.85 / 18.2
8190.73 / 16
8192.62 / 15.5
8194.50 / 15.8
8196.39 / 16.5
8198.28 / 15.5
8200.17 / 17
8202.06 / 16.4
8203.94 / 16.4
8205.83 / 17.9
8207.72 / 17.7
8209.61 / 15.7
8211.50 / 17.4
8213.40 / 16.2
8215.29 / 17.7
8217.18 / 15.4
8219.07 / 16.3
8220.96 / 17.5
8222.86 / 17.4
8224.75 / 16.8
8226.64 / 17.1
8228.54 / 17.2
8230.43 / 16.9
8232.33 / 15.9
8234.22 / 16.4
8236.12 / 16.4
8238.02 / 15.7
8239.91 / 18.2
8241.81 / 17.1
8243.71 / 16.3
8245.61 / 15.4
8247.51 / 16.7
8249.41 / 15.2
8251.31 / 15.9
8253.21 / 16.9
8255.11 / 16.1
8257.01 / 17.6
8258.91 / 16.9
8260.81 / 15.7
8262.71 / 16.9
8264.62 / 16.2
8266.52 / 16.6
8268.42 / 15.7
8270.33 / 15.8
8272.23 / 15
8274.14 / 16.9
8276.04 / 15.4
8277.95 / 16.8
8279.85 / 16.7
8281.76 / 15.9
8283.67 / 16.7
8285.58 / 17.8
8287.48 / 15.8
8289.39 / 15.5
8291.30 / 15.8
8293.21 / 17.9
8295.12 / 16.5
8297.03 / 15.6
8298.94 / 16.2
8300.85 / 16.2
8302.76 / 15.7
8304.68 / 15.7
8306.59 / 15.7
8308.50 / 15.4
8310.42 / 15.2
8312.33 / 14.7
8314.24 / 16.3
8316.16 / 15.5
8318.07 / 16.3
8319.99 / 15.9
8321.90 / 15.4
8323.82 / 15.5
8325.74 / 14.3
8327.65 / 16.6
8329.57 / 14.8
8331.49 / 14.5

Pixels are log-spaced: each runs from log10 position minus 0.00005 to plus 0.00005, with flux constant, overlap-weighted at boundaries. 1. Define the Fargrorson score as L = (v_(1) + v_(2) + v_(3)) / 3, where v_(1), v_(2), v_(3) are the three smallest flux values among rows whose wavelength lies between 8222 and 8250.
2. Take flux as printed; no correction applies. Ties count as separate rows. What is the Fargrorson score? 15.4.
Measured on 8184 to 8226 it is 15.5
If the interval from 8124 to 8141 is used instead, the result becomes 16.5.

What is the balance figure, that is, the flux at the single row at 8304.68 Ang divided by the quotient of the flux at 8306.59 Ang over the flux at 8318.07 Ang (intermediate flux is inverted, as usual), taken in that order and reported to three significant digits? 16.3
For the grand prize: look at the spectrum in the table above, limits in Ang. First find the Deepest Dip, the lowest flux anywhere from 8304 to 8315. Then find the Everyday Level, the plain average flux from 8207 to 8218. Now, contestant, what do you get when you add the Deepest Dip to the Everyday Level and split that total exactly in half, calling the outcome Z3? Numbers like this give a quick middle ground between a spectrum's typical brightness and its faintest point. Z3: 15.7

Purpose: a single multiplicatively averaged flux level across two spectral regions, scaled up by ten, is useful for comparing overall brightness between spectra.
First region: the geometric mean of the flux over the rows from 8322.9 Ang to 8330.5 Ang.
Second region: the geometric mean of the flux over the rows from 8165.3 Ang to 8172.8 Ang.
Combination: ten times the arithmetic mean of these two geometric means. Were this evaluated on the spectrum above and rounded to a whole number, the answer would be 162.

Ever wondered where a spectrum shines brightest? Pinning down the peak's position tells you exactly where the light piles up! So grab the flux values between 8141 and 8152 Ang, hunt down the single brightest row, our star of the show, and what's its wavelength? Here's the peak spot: 8149.35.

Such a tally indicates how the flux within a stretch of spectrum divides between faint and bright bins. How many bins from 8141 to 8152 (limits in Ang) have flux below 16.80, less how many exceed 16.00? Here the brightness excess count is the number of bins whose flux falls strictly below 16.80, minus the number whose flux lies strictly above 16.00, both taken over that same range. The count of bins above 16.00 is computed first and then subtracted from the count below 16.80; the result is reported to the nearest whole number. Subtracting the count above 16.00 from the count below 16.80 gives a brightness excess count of -2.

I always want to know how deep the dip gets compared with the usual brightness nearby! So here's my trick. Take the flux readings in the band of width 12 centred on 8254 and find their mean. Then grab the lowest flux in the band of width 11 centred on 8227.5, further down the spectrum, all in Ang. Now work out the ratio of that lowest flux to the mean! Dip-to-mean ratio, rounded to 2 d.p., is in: 0.97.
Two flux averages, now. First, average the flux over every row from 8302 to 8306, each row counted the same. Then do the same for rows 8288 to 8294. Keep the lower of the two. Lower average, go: 15.7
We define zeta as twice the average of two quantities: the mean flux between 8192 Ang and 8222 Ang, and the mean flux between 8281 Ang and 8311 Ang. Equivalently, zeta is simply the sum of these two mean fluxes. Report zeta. 32.7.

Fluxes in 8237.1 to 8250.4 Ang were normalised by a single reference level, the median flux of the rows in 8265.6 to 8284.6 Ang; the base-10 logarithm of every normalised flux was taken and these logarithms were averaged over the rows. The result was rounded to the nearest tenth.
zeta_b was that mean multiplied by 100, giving 0.2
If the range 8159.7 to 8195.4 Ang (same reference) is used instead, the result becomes 1.6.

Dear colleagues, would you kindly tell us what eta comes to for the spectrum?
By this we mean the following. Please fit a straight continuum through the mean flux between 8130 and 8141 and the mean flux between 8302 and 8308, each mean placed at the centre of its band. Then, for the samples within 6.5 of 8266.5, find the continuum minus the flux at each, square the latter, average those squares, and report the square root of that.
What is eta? 0.57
